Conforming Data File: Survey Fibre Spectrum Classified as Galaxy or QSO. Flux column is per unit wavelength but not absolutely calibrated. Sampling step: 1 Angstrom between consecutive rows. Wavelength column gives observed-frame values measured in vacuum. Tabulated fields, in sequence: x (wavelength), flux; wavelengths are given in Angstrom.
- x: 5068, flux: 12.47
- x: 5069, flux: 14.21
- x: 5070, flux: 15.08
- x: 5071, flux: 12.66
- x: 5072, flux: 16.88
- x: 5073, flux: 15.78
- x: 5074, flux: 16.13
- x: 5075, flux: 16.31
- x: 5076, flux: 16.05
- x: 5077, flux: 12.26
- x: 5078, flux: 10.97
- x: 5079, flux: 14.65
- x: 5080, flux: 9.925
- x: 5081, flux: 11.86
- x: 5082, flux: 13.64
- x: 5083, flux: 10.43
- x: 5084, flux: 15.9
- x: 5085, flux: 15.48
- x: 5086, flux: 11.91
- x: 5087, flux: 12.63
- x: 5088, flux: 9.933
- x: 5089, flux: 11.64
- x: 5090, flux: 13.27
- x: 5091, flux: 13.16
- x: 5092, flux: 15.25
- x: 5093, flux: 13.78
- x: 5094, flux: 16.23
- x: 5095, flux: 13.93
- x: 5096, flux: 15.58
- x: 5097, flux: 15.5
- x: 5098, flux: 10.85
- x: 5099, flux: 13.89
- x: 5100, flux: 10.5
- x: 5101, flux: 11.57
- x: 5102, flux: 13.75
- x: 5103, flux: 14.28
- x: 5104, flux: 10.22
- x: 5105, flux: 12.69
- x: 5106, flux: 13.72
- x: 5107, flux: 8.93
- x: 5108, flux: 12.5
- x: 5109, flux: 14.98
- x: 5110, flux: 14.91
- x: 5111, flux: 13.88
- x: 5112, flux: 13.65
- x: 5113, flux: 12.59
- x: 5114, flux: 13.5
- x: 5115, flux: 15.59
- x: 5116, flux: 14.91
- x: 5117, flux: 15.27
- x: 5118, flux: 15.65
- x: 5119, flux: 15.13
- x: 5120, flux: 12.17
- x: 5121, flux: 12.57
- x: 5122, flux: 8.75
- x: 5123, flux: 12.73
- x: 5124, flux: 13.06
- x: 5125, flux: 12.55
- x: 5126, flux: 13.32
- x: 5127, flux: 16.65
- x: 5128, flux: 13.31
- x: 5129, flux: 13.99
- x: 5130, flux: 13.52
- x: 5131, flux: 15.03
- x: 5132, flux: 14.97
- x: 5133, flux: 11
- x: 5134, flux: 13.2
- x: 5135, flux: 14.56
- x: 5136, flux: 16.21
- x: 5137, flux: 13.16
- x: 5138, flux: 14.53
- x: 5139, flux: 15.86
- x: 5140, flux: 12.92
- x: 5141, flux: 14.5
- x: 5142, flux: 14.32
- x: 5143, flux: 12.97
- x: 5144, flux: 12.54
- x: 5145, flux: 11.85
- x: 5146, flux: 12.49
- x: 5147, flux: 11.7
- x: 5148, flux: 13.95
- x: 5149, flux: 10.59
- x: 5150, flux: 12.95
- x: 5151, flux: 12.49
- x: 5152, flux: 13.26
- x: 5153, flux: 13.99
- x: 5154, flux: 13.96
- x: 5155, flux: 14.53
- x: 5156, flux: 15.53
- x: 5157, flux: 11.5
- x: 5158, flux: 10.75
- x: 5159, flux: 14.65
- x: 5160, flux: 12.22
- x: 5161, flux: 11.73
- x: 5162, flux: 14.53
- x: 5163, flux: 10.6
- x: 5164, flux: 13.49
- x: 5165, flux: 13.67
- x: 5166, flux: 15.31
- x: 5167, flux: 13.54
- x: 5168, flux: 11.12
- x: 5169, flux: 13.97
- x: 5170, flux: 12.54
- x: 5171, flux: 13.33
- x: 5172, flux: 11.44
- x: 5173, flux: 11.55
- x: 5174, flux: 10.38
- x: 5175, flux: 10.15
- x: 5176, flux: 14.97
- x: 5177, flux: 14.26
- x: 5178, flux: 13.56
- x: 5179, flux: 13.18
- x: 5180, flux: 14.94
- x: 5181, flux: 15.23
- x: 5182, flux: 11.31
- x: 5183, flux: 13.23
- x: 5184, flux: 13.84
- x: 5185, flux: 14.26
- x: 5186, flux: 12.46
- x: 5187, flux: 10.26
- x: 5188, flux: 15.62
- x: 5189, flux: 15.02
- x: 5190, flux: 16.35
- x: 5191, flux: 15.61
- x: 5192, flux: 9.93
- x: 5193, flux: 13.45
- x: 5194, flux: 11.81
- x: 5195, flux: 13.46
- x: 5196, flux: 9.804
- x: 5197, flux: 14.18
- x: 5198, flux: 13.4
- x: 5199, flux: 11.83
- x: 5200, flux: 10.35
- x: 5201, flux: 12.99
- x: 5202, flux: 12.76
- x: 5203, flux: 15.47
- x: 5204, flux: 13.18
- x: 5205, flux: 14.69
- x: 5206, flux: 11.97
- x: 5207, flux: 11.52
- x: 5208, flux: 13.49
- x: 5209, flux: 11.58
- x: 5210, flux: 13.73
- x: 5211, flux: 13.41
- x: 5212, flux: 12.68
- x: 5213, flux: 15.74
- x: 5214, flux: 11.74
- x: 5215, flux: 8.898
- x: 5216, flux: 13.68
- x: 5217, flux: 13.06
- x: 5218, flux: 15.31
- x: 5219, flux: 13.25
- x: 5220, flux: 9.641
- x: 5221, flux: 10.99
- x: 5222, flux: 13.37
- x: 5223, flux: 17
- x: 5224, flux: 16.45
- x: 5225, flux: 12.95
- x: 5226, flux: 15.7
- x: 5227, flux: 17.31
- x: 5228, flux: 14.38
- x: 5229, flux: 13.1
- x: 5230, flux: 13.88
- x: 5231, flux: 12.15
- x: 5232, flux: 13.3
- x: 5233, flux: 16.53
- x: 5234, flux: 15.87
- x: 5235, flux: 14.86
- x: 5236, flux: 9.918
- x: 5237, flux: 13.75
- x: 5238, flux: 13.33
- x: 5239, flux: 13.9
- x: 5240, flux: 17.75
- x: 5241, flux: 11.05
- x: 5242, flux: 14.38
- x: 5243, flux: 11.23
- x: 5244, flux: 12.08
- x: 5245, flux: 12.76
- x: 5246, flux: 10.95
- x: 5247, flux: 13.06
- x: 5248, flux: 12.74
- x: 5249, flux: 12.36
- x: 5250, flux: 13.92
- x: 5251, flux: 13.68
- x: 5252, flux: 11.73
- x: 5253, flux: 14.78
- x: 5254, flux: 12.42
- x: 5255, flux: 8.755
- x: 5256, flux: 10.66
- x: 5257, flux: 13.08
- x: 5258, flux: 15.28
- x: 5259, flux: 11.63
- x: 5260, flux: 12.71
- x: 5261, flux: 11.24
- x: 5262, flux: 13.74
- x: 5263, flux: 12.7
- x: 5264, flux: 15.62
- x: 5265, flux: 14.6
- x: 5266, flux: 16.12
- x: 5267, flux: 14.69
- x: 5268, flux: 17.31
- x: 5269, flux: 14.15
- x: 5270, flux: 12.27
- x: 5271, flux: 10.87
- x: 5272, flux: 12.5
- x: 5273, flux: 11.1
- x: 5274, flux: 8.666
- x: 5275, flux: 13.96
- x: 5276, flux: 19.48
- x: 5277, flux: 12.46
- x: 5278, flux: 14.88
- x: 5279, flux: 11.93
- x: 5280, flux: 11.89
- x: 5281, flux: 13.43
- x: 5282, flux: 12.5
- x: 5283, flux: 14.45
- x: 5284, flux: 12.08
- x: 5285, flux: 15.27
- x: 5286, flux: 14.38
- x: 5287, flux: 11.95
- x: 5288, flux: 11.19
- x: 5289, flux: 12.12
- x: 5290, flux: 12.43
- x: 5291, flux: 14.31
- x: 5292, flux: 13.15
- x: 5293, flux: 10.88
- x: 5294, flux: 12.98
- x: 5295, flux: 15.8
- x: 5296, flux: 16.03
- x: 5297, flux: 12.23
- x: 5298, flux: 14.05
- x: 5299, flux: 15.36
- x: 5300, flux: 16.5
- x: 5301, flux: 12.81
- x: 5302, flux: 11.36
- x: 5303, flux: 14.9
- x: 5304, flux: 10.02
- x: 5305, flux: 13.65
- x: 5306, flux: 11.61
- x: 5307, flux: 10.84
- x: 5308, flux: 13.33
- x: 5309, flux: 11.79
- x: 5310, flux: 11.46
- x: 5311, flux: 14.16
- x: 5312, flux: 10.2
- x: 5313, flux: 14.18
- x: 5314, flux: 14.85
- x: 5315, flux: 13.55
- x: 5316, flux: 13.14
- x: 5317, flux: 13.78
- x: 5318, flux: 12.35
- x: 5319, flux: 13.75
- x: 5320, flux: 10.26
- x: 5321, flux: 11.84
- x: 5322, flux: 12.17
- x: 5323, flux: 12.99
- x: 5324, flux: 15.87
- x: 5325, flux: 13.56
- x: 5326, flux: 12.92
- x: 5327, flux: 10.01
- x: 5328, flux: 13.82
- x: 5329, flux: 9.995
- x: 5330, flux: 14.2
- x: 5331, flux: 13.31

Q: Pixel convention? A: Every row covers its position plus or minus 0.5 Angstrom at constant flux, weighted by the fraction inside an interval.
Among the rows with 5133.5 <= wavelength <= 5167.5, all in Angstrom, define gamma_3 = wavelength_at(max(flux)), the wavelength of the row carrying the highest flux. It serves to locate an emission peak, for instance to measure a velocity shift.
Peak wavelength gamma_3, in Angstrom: 5136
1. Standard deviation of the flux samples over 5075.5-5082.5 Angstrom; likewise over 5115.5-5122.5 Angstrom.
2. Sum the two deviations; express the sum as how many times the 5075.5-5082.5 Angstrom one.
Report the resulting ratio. 2.17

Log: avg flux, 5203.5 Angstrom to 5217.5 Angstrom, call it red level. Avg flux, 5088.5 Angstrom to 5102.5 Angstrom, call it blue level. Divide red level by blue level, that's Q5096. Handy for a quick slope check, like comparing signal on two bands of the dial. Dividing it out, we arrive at 0.95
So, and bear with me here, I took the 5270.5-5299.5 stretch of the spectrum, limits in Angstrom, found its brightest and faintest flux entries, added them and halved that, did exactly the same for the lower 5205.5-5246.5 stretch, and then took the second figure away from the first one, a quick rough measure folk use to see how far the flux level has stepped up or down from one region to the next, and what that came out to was 0.75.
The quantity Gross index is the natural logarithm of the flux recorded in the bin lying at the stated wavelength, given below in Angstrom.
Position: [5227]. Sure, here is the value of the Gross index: 2.85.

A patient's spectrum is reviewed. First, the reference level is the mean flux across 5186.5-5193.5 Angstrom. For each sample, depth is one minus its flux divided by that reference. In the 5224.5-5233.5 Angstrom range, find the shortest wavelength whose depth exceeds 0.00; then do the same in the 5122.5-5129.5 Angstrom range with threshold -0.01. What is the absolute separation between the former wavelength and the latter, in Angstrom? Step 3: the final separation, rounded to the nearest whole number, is 102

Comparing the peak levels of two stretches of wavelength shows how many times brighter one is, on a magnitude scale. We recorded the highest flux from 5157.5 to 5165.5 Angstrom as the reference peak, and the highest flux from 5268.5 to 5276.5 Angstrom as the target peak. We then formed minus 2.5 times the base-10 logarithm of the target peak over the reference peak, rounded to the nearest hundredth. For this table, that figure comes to -0.31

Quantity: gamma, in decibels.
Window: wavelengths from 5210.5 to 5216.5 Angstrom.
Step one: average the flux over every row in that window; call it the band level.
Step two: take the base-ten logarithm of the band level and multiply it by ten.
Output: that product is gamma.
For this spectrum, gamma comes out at 11.0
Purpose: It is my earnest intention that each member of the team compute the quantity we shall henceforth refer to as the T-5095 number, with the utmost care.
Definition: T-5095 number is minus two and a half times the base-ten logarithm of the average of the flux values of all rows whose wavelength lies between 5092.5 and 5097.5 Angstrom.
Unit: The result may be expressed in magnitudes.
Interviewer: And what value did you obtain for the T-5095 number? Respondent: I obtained -2.94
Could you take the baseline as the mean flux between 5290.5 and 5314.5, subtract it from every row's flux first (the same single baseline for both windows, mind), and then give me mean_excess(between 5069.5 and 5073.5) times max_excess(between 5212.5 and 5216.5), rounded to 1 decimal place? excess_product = 4.9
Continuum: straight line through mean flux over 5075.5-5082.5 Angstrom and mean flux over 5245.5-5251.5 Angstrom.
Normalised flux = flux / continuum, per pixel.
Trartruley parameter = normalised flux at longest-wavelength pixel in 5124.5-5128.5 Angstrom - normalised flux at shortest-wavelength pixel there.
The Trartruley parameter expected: 0.1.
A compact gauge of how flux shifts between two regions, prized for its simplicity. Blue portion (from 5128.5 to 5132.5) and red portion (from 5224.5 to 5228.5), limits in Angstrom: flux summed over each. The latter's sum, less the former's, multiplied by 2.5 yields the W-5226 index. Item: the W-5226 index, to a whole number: 7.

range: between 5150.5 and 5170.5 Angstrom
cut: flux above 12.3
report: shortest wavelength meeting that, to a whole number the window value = 5151 Angstrom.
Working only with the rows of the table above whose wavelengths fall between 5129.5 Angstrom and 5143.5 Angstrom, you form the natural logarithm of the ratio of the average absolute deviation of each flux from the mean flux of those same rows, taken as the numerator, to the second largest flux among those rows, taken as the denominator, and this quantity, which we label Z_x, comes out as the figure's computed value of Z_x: -2.69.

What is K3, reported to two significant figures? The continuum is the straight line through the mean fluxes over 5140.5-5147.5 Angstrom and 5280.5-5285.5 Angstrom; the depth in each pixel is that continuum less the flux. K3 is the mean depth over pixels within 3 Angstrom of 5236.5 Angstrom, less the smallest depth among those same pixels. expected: 2.3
